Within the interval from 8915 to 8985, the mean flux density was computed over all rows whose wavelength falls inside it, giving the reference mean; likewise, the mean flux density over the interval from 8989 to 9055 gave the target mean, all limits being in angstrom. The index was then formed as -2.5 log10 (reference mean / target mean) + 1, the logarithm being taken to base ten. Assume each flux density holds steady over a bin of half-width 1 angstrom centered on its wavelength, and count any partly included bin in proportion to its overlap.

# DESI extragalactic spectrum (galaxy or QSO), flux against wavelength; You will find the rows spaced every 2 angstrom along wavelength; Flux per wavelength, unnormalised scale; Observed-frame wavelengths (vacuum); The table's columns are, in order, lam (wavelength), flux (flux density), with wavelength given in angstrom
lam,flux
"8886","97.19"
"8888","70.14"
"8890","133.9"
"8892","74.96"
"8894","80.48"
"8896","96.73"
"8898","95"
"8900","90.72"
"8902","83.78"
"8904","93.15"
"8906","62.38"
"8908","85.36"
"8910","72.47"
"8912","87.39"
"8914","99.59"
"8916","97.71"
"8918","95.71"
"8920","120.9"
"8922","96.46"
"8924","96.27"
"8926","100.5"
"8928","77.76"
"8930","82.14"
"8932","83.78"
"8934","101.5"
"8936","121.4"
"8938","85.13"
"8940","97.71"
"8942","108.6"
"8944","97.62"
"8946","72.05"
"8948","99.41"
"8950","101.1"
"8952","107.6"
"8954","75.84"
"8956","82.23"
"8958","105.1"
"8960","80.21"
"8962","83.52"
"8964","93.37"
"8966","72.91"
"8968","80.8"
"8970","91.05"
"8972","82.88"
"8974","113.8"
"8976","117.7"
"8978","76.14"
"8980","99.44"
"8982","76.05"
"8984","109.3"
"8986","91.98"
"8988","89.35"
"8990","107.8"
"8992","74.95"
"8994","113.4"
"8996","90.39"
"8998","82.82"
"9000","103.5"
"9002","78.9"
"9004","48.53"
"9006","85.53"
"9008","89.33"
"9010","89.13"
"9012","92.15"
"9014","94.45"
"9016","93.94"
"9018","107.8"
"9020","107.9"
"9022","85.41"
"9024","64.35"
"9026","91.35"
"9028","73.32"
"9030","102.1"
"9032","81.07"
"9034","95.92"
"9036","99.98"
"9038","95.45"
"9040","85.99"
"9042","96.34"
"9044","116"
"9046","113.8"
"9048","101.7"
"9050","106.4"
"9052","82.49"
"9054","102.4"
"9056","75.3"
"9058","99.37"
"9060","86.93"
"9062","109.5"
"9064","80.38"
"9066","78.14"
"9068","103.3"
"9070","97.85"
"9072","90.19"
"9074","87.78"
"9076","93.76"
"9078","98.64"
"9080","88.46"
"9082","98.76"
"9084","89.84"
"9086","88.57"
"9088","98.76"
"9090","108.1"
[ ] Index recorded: 0.99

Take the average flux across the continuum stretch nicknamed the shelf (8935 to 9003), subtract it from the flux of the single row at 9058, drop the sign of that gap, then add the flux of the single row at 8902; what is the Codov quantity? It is 90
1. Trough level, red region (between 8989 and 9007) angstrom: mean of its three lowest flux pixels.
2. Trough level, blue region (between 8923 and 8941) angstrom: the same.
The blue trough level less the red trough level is 14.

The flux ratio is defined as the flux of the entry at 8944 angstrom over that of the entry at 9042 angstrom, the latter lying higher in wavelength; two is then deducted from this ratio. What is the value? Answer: -0.99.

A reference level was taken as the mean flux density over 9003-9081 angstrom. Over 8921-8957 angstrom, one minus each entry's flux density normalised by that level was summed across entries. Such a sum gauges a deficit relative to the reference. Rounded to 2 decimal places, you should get -0.32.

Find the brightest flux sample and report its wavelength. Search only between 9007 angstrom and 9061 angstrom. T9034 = 9044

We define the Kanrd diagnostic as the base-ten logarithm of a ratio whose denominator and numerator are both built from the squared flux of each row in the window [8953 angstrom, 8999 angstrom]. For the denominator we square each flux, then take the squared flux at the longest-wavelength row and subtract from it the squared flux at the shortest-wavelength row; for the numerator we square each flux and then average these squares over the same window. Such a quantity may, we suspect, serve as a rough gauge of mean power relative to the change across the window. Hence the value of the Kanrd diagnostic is 0.88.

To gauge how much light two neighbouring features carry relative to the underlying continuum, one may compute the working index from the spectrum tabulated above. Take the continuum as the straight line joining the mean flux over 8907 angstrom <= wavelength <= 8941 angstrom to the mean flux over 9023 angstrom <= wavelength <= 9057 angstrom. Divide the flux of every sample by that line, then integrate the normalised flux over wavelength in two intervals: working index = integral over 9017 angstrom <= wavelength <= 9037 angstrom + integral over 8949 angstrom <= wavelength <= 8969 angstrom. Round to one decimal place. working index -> 38.3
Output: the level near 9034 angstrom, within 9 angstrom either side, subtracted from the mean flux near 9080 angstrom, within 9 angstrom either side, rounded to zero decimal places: 1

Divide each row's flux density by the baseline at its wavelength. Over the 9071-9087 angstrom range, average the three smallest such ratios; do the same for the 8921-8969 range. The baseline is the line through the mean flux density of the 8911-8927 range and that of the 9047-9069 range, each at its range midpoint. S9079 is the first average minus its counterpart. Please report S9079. 0.20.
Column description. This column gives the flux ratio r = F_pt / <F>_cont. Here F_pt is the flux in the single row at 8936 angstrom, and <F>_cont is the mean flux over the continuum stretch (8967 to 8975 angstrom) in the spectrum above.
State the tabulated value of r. 1.32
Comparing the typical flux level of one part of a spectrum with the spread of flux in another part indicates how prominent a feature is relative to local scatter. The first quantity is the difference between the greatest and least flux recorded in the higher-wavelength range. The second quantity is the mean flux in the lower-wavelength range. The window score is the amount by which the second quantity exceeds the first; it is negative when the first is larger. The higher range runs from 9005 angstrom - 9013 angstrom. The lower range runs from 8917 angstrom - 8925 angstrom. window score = 96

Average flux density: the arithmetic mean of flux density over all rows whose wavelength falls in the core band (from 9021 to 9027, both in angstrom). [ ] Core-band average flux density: 80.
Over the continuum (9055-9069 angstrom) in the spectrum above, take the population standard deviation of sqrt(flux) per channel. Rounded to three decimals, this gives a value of 0.657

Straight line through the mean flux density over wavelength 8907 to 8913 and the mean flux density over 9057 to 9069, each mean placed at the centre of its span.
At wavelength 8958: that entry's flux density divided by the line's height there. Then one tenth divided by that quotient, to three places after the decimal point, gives 0.081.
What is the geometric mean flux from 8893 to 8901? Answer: 91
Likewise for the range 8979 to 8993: 92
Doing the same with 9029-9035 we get 93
